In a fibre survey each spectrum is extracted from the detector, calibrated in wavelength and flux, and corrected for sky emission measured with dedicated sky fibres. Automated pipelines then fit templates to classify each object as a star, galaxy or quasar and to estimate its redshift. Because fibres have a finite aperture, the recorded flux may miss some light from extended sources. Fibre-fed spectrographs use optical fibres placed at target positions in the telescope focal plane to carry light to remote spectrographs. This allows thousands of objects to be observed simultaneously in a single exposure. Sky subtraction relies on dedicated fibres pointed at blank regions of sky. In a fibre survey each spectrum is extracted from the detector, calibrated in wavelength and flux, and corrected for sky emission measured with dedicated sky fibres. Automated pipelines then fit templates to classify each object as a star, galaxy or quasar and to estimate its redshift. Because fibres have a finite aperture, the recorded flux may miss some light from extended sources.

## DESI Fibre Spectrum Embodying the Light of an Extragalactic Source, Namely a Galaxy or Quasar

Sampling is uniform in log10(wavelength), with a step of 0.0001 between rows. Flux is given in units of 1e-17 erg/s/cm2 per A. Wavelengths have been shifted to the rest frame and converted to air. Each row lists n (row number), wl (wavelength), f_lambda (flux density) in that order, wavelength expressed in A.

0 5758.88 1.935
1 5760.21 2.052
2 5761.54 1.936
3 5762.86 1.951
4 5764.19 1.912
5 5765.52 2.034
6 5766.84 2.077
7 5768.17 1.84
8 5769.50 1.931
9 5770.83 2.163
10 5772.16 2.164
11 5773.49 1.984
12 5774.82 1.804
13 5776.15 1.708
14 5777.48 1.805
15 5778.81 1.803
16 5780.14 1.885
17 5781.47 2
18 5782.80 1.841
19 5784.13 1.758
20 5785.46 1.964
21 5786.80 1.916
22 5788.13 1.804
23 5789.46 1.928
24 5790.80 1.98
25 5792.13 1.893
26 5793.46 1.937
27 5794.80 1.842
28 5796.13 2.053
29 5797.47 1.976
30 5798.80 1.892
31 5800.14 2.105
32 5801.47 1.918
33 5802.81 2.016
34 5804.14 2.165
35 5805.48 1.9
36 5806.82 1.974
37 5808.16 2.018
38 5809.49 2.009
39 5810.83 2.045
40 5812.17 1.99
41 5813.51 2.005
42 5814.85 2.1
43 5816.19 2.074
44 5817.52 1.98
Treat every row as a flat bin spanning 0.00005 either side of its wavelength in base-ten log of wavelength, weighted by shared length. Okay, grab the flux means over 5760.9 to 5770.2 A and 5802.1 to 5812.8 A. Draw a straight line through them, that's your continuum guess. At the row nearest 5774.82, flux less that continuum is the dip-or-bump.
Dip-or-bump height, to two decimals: -0.16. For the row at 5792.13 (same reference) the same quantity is -0.10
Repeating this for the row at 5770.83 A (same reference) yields 0.20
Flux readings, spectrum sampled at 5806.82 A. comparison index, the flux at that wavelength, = 1.974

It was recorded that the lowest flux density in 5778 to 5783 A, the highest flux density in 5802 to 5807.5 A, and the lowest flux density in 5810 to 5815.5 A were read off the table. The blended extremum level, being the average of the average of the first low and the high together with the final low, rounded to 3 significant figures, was 1.99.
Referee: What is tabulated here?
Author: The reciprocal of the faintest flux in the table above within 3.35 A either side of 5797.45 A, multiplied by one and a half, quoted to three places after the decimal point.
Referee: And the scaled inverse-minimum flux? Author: 0.814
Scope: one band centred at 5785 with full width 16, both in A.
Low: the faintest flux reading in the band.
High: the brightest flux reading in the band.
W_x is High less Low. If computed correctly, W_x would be 0.24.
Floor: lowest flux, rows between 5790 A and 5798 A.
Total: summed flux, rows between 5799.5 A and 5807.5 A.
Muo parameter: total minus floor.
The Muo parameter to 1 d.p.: 10.2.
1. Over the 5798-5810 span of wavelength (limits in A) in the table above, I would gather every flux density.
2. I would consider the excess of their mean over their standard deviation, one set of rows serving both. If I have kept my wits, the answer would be 1.91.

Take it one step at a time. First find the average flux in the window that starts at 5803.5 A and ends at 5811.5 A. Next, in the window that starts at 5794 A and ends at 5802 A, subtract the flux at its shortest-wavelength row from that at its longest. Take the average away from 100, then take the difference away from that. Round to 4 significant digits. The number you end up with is 97.91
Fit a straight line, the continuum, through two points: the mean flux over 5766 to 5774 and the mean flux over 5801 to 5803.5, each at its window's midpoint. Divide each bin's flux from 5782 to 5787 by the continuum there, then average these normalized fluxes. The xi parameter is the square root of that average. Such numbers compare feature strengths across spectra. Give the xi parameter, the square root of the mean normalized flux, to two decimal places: 0.97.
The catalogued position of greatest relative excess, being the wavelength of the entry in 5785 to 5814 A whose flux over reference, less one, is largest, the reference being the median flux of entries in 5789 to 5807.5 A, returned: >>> 5804.14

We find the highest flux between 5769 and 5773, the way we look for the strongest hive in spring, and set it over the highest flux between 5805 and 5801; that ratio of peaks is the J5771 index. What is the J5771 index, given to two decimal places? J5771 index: 1.00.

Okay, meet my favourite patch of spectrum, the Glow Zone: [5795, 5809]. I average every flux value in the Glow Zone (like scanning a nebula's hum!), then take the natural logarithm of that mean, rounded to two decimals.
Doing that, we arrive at 0.69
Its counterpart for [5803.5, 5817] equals 0.71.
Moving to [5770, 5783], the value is 0.65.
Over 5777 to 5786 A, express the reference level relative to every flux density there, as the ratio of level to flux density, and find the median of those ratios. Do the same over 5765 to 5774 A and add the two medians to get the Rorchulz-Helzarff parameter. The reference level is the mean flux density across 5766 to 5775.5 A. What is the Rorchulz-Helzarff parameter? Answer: 2.06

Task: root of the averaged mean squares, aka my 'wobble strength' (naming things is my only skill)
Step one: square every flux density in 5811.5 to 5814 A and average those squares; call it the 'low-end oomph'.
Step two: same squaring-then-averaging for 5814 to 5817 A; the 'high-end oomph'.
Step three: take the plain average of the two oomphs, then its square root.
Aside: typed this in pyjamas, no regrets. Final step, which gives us 2.04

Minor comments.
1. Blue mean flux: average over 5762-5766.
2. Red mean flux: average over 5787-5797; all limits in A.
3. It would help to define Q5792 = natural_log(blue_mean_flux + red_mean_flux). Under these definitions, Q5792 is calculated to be 1.36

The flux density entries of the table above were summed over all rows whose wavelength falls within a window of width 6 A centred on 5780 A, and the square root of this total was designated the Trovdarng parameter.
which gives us 3.06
